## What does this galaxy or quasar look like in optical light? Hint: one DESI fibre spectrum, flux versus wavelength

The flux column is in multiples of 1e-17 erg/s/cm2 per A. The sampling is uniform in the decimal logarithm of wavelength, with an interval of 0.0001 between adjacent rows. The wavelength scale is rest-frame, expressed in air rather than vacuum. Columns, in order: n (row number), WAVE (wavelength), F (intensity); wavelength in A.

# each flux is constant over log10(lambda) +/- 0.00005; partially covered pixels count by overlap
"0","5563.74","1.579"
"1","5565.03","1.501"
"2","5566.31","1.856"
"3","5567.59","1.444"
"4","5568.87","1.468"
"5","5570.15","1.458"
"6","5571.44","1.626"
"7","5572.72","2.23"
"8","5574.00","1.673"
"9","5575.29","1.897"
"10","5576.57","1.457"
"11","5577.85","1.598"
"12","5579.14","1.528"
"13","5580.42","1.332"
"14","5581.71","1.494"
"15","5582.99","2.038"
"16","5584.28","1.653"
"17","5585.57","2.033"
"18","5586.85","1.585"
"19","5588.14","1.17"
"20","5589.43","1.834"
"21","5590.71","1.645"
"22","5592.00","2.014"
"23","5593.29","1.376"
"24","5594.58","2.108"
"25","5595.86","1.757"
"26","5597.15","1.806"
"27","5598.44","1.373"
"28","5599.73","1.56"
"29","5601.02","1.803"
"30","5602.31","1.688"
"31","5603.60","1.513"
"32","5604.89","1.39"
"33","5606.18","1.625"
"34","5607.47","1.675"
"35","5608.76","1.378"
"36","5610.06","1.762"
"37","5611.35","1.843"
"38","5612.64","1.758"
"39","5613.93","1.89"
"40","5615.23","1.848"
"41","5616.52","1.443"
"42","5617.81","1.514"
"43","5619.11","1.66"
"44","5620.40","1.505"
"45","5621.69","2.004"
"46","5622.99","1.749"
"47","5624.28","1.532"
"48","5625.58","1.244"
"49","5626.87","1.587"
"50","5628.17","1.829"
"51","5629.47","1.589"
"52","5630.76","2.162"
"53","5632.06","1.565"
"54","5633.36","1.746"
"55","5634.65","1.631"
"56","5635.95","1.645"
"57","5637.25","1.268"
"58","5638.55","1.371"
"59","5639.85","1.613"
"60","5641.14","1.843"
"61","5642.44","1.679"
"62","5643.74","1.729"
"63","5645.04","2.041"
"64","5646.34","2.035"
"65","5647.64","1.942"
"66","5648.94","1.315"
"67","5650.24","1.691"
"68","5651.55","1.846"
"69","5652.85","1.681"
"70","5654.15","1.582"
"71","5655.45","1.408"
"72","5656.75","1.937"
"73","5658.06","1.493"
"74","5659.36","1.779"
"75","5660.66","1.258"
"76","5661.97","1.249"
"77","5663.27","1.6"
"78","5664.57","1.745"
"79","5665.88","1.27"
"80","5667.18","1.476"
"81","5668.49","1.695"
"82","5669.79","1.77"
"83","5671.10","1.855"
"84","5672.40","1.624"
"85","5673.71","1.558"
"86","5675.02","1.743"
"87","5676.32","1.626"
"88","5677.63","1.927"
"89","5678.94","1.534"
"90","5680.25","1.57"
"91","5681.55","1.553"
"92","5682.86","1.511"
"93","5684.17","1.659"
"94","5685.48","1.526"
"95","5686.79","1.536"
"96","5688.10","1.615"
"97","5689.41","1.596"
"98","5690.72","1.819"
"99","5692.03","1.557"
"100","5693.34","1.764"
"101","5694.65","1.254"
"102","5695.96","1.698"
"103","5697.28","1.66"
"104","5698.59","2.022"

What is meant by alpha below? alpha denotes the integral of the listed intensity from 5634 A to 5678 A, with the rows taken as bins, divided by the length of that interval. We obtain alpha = 1.64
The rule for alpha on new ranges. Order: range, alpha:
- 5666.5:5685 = 1.65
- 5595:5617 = 1.66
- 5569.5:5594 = 1.67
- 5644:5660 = 1.73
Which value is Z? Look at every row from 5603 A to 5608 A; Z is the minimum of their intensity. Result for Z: 1.39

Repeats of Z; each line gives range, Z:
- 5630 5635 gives 1.565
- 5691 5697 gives 1.254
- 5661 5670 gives 1.249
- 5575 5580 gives 1.457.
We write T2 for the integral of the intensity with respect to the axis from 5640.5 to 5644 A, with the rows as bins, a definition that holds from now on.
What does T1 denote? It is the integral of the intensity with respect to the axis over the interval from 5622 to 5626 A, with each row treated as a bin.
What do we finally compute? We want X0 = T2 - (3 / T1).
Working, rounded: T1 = 6.25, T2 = 6.1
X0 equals 5.7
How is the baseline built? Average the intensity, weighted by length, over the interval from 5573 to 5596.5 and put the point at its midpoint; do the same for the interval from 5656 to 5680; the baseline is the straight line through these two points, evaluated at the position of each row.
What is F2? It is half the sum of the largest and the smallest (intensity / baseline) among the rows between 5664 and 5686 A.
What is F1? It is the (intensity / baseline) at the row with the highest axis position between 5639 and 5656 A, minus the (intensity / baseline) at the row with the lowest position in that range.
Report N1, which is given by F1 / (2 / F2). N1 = -0.059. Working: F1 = -0.12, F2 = 0.99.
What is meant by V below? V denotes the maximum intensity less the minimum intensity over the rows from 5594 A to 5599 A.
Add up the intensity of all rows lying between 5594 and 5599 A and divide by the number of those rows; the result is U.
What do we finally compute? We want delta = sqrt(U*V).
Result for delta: 1.1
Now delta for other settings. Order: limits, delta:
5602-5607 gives 0.7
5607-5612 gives 0.9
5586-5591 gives 1.0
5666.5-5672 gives 0.8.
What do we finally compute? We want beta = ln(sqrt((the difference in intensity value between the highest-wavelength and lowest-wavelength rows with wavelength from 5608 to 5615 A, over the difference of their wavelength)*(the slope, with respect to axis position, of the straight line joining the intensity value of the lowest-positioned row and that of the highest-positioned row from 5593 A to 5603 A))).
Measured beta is -2.8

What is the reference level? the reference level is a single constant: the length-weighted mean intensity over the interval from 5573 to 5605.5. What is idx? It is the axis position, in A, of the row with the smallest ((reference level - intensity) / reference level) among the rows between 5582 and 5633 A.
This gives 5630.76 A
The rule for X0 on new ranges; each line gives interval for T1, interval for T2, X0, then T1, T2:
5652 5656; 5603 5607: 5.6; 6.31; 6.1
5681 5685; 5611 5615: 6.8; 6.28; 7.3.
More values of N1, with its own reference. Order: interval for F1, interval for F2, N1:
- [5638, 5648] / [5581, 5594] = 0.168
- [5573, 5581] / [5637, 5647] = -0.100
